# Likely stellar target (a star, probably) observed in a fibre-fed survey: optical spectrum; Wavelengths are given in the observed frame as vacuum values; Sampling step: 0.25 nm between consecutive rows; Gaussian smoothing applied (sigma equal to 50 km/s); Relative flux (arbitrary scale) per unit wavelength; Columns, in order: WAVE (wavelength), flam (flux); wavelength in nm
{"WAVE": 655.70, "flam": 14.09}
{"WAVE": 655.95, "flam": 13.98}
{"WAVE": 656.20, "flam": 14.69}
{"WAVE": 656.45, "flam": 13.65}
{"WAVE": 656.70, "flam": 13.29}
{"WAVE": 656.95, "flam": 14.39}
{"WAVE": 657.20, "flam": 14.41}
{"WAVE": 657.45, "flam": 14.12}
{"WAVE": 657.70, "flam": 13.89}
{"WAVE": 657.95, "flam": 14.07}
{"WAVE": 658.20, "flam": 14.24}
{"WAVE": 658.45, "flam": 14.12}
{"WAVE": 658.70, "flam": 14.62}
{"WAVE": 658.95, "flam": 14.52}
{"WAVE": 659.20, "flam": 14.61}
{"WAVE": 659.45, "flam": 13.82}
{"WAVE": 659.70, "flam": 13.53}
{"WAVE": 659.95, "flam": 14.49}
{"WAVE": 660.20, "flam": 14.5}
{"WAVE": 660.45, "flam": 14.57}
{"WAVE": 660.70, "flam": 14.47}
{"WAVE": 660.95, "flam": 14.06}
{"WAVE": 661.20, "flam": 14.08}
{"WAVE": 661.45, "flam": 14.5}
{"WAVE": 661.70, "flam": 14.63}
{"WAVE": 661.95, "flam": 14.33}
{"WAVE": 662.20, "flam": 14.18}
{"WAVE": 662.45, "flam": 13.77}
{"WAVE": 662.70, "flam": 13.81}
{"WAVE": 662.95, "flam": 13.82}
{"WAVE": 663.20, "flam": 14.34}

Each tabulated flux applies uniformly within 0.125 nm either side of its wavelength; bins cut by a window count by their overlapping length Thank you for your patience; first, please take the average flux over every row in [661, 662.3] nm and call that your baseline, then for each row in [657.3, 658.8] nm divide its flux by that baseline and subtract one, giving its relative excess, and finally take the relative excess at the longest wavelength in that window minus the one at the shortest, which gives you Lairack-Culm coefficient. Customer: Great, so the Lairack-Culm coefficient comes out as 0.035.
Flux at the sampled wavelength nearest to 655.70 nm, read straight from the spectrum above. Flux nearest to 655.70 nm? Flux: 14.09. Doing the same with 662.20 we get 14.18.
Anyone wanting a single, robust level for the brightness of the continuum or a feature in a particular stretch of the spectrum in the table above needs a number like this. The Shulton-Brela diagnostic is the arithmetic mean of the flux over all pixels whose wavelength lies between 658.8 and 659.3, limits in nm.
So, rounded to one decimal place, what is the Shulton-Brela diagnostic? 14.6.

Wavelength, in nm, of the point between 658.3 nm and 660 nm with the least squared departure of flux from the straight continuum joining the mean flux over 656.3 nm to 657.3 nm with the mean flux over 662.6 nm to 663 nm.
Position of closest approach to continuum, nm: 659.45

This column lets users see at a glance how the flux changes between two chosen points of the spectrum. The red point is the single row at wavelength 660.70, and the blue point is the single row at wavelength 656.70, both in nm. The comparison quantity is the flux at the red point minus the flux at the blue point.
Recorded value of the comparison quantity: 1.2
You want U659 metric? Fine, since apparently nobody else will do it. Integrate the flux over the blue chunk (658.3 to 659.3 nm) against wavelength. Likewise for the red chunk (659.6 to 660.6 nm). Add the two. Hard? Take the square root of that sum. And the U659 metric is 5.36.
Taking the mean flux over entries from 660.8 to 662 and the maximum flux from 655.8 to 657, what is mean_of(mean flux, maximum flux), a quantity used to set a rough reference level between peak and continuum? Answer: 14.51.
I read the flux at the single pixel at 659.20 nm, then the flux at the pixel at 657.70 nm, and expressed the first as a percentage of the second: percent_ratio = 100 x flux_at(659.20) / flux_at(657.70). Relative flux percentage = 105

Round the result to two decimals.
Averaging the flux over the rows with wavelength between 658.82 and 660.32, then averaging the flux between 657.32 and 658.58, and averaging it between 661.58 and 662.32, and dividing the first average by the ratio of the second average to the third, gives 14.54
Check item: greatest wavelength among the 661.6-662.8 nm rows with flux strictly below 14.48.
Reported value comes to 662.70 nm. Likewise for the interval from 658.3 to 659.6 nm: 659.45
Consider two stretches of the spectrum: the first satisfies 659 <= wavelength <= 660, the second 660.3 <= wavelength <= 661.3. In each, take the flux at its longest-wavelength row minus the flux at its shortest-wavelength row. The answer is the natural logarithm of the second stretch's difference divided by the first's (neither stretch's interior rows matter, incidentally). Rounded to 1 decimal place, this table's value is 1.4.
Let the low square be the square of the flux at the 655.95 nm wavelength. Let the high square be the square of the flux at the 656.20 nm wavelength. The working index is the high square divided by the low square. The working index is 1.10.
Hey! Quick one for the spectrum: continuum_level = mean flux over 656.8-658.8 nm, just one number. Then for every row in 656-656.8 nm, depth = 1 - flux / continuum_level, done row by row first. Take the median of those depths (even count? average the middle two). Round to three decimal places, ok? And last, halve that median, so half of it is 0.020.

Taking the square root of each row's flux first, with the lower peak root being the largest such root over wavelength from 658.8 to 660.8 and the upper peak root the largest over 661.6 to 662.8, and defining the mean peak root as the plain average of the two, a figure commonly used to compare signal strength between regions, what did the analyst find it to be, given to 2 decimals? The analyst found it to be 3.82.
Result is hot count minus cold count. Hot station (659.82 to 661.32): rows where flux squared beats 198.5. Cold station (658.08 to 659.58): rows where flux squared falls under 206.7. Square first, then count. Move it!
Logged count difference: 1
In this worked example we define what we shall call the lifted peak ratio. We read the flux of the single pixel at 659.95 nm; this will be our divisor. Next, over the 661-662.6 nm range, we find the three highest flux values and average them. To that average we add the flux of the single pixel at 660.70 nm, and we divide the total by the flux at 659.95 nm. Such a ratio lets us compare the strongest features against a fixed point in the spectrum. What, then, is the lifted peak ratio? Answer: 2.00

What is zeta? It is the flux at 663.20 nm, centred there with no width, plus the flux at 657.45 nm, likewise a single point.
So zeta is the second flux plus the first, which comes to 28.5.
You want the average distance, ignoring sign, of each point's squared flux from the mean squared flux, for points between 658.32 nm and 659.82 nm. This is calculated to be 11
